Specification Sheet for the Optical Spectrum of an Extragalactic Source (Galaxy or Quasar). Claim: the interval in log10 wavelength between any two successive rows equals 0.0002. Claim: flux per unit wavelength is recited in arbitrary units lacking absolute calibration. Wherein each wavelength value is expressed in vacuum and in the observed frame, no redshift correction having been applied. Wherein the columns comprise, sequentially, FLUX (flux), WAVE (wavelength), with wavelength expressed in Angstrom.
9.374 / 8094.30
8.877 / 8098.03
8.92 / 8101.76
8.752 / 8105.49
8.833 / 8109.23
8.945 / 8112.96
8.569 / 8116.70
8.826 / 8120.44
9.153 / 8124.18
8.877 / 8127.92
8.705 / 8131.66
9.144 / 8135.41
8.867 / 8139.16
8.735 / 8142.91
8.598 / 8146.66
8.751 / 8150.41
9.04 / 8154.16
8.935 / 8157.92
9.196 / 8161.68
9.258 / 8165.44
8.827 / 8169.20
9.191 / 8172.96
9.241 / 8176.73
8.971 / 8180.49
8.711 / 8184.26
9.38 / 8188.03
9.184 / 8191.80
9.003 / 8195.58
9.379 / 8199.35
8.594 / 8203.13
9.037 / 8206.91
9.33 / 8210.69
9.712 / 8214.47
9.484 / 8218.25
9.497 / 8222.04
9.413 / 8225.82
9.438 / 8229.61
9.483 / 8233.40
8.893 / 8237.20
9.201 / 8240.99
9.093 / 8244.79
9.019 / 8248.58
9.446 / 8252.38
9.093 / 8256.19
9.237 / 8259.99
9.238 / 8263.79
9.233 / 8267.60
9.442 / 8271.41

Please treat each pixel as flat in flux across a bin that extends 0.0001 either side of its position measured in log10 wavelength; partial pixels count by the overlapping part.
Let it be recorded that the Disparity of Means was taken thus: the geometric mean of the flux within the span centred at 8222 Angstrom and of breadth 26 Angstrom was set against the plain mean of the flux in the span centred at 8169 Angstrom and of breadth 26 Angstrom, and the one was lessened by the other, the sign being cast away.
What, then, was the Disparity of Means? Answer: 0.39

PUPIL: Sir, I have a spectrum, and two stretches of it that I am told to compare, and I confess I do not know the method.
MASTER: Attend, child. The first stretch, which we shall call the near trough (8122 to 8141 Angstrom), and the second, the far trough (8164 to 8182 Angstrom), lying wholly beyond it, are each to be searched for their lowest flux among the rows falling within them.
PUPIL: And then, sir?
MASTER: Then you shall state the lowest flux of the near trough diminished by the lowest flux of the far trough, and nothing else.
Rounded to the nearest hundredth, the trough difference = -0.12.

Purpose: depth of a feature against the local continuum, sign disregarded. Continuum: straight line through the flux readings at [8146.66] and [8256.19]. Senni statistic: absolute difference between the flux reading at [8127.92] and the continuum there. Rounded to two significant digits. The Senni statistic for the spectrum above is 0.36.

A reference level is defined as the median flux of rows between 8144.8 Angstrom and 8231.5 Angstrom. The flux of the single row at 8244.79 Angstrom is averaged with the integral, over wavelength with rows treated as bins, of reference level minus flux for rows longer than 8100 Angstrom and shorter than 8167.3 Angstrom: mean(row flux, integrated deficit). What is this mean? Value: 15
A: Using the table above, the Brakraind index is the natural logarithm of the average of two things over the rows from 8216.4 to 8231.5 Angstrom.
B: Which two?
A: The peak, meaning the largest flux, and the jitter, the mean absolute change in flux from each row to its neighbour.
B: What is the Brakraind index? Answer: 1.56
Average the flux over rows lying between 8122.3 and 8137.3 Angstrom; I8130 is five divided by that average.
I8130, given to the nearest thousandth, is 0.557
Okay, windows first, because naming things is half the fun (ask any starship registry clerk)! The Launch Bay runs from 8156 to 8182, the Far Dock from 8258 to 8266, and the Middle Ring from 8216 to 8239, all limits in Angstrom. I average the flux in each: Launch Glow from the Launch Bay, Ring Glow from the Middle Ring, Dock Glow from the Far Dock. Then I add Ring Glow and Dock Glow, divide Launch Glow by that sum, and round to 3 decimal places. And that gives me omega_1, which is 0.488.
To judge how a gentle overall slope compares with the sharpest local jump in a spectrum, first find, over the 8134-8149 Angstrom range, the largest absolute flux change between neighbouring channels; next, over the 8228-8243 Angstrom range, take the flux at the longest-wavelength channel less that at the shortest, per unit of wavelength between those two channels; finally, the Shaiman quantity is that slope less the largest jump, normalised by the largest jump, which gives -1.08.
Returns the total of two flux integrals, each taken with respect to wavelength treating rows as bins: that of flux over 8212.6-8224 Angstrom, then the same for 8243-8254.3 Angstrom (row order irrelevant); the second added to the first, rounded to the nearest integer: 213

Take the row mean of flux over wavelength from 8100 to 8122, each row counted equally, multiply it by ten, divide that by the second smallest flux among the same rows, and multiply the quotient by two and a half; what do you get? 25.2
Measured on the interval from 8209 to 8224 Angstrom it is 25.1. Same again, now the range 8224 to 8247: 25.4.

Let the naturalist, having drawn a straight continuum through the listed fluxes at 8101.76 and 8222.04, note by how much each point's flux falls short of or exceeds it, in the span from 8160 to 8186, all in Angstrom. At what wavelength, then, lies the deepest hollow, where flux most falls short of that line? 8184.26 Angstrom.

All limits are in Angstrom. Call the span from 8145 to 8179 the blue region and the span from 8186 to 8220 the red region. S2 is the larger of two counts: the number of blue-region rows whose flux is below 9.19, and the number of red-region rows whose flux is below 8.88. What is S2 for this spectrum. 5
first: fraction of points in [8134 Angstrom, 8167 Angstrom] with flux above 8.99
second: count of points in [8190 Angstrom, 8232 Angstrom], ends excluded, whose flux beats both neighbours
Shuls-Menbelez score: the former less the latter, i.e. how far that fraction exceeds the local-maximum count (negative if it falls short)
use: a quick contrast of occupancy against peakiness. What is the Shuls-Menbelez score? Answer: -2.6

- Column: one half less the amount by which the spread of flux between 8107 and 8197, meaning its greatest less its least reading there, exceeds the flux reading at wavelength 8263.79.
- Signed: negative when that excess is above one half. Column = 8.93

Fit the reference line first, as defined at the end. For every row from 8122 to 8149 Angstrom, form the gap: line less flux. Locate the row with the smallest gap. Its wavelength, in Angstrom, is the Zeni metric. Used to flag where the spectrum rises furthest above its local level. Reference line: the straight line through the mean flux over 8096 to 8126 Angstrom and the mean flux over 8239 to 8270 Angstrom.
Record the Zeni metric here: 8124.18 Angstrom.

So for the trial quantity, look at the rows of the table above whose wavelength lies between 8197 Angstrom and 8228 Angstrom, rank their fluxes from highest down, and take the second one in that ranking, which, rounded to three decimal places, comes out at 9.497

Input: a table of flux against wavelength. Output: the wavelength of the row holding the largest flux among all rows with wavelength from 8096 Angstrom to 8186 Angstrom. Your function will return 8165.44 Angstrom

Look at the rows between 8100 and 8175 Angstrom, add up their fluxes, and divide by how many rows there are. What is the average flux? 8.91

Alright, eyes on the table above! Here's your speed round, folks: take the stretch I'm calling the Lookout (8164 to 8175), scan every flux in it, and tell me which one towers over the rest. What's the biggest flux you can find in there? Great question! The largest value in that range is 9.258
